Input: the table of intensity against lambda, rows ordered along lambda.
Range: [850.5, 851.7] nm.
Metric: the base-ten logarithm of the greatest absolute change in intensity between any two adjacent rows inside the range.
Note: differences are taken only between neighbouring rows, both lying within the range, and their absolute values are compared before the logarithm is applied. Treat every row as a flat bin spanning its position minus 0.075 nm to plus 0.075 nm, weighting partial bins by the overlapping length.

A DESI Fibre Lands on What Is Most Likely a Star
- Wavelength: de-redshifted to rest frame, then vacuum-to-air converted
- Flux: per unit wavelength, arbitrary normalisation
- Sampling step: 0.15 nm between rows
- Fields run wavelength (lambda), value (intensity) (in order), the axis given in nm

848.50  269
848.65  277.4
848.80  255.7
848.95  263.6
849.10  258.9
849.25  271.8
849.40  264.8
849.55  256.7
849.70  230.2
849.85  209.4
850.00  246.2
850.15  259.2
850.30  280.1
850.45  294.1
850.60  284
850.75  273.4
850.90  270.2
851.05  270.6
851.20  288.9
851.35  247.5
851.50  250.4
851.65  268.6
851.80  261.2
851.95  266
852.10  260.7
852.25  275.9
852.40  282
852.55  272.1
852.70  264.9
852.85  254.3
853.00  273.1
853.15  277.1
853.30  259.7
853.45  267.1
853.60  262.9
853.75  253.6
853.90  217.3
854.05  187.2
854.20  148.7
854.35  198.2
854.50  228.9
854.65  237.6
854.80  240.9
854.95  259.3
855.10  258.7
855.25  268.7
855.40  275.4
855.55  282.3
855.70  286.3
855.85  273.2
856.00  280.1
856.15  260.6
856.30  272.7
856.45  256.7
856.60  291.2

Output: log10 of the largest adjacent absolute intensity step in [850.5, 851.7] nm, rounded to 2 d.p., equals 1.62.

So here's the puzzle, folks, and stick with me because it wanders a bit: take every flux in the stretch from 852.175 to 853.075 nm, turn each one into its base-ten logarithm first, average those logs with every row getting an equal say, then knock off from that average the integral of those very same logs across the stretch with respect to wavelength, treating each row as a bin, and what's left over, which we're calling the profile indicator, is 0.2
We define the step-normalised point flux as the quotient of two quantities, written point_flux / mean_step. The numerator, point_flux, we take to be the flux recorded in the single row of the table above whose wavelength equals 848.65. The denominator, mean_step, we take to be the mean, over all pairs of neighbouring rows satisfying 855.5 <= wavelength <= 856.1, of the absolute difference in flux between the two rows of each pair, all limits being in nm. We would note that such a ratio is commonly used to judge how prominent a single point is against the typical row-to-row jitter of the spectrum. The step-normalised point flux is 35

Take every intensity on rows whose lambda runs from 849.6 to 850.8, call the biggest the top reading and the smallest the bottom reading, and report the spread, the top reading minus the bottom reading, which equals 85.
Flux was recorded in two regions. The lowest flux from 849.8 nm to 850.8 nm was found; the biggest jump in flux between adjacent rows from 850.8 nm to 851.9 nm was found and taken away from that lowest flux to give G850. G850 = 168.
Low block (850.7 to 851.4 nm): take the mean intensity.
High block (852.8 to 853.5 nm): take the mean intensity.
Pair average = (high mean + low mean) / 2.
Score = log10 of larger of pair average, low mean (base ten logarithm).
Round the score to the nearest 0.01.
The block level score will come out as 2.43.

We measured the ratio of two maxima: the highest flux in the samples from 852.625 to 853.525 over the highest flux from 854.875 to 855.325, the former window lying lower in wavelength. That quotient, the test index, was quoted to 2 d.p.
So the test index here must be 1.03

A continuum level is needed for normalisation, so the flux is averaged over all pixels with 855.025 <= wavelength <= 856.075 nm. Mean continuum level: 275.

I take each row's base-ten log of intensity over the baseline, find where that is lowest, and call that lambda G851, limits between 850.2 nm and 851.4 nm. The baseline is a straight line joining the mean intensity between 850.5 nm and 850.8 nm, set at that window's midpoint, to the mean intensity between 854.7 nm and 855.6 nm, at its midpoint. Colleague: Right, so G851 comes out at 851.35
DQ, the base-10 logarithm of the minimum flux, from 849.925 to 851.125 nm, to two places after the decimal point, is 2.39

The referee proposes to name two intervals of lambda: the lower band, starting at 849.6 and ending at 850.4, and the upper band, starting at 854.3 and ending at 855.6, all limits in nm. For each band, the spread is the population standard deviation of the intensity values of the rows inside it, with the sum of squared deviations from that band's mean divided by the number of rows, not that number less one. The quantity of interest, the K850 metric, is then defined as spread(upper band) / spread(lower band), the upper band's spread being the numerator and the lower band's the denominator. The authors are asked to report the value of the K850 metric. 1.0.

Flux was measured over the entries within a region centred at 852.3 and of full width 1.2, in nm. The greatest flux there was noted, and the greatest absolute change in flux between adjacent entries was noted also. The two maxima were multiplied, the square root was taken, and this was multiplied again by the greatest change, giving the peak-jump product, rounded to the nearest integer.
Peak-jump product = 995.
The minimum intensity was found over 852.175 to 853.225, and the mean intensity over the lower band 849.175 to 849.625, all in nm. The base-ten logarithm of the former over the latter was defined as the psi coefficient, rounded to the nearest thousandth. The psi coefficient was -0.017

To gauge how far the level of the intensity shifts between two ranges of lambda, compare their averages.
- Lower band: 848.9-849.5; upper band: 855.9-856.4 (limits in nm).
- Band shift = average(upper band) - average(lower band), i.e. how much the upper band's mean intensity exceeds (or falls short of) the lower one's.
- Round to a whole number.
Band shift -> 6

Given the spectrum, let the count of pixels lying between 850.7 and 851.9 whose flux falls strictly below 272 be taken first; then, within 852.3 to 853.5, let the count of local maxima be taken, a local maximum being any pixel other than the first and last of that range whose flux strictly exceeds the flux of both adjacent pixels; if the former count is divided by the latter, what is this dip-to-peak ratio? 6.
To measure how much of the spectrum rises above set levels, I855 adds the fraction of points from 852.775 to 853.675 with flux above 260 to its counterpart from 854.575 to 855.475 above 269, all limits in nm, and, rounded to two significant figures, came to 0.83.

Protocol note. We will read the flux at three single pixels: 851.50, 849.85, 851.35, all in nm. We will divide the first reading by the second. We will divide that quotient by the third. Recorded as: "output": 0.0048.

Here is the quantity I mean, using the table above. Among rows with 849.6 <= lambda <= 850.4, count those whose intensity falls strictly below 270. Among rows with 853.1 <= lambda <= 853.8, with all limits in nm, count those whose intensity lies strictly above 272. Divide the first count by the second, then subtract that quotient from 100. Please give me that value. 96.0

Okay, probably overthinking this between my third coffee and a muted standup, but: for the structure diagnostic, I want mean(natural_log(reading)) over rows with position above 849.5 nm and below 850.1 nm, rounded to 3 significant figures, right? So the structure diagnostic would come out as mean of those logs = 5.46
